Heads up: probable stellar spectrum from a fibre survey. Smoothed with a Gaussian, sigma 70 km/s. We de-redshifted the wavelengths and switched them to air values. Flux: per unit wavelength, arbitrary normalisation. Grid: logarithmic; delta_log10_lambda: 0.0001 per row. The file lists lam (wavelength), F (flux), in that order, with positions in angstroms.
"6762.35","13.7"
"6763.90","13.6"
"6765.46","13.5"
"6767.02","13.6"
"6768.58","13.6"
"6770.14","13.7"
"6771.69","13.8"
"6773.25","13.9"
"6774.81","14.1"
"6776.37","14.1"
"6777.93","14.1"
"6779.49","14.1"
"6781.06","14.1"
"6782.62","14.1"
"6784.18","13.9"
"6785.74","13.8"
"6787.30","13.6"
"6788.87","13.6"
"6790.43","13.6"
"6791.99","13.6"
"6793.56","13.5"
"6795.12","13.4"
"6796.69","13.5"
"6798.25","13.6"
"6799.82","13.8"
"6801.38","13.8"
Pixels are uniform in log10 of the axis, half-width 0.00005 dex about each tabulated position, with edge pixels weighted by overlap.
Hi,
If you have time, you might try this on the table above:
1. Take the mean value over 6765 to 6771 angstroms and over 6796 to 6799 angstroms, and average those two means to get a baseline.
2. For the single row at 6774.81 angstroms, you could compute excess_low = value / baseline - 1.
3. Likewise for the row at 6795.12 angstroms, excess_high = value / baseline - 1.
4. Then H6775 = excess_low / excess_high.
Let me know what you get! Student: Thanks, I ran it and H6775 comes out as -3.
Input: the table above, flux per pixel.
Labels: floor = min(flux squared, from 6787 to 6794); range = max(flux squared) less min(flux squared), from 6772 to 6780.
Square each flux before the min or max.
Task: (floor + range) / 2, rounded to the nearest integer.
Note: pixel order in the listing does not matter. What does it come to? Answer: 94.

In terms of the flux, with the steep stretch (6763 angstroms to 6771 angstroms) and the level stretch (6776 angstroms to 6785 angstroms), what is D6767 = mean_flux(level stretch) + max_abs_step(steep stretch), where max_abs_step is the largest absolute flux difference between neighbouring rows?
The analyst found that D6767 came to 14.2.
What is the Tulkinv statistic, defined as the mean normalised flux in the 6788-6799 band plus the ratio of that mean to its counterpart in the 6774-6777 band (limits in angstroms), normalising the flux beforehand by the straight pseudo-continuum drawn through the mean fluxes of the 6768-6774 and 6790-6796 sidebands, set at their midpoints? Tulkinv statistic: 1.98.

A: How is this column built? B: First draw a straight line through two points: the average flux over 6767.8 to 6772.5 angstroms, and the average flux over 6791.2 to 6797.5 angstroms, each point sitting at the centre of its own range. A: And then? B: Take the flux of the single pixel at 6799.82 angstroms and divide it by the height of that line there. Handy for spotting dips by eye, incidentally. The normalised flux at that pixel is 1.03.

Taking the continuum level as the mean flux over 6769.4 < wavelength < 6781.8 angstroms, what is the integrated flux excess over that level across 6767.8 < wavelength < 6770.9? -1.05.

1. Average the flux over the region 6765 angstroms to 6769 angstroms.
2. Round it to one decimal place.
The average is 13.6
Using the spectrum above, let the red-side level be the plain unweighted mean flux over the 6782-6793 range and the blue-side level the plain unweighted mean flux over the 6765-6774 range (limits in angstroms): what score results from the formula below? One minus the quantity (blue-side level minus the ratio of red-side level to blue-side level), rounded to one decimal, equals -11.7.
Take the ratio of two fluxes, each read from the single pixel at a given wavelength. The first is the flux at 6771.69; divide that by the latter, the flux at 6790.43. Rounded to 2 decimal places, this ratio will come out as 1.01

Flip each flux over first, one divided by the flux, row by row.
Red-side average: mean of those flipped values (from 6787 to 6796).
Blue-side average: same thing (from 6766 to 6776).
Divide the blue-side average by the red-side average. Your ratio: 0.98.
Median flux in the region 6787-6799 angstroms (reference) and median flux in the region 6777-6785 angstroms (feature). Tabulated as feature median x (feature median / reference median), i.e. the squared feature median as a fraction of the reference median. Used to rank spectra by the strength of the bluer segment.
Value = 14.6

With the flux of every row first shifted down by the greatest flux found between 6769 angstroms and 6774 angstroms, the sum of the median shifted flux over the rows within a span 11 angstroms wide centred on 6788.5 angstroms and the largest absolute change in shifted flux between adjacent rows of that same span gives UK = -0.10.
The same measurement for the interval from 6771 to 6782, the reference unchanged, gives 0.40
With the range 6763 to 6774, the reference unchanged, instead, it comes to -0.20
